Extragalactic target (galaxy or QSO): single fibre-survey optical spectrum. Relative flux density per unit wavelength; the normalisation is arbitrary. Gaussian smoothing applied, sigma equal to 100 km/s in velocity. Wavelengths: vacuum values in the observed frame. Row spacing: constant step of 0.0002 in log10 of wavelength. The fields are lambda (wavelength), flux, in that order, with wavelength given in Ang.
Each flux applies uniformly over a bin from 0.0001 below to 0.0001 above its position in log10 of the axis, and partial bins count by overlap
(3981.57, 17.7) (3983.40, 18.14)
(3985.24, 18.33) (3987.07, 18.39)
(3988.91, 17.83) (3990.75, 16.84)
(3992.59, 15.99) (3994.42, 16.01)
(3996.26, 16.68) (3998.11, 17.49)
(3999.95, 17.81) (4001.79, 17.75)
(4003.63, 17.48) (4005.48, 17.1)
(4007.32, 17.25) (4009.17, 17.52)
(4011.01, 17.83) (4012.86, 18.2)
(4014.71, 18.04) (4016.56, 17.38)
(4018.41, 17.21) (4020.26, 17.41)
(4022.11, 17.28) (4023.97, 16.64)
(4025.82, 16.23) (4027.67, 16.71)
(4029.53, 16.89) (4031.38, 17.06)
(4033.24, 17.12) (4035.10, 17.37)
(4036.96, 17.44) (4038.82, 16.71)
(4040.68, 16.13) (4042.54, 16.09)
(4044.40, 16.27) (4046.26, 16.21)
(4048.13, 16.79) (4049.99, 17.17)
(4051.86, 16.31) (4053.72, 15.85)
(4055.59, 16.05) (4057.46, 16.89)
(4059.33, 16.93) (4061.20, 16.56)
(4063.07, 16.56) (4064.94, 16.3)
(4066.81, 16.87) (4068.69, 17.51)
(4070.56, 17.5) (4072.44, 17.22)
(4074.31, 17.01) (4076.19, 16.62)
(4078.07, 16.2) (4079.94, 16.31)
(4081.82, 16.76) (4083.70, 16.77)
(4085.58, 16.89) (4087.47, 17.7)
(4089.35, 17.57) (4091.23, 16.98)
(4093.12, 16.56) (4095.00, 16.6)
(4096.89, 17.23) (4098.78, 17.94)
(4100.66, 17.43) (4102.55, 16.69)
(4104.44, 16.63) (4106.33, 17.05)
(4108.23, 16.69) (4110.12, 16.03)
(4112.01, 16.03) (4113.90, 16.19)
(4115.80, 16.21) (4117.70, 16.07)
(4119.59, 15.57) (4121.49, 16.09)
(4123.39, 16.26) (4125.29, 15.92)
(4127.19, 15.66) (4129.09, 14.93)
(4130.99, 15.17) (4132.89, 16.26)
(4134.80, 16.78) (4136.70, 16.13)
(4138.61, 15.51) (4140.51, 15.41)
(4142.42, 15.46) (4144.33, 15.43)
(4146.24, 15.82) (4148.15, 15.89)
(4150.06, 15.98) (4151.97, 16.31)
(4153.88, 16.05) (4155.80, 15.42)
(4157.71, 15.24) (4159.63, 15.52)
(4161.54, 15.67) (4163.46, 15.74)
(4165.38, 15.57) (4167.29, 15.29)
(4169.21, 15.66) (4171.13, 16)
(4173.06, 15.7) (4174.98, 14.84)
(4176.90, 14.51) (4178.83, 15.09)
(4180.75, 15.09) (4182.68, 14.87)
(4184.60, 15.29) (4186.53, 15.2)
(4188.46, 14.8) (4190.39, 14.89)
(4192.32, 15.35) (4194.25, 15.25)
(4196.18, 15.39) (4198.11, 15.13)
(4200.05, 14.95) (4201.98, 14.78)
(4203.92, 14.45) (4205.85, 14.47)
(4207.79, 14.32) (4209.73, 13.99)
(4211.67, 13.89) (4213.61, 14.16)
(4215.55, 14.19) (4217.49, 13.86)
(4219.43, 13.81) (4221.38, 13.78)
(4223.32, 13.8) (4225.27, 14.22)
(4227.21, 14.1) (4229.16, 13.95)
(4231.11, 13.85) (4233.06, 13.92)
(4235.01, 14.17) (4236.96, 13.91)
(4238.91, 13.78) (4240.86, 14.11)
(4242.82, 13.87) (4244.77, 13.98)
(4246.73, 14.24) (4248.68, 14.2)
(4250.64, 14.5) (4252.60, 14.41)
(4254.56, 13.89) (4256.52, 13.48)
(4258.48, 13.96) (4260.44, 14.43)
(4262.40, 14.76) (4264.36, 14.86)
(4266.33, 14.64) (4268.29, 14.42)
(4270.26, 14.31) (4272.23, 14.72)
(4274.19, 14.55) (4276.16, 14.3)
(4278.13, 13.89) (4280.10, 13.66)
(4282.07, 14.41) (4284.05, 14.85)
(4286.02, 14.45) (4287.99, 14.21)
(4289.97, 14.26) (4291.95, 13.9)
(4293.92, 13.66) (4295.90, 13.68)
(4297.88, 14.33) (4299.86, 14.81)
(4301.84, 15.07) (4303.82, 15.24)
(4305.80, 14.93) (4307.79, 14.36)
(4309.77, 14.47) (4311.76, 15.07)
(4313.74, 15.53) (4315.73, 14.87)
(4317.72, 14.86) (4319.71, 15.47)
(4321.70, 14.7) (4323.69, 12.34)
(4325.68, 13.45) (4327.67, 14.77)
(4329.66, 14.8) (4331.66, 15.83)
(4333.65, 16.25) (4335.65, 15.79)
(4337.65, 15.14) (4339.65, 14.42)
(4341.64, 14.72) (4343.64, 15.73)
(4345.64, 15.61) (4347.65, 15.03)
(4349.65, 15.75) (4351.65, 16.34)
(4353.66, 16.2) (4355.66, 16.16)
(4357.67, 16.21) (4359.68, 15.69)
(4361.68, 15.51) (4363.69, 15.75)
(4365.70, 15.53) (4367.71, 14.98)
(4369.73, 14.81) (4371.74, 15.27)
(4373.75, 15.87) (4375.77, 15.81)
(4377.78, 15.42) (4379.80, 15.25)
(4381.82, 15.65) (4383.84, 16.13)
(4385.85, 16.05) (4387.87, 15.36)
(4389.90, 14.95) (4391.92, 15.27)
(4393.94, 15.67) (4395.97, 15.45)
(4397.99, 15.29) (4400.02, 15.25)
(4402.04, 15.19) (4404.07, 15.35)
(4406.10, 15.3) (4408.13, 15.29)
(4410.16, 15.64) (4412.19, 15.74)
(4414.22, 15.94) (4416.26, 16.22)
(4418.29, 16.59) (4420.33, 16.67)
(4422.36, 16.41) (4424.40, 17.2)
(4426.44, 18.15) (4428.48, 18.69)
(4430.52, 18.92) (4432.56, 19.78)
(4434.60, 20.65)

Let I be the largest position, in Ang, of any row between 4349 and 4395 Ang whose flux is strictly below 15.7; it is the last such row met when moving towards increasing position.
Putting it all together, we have 4393.94 Ang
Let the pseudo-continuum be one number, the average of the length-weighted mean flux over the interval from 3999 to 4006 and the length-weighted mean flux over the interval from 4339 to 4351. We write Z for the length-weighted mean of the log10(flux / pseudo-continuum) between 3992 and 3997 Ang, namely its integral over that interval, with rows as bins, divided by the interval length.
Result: -0.005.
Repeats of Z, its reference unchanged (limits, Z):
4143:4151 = -0.018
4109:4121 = -0.010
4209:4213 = -0.071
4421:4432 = 0.037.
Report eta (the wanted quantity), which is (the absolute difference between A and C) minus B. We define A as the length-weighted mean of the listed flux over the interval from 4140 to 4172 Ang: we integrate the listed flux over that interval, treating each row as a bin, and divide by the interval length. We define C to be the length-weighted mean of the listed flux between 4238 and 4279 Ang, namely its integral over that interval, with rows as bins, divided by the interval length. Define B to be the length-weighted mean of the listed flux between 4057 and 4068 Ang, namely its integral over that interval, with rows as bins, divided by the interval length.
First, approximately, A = 15.68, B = 16.7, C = 14.3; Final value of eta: -15.3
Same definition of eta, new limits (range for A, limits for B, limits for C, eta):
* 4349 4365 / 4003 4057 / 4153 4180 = -16.4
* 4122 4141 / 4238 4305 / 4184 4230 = -13.0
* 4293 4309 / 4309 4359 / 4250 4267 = -15.0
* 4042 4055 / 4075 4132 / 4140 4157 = -15.9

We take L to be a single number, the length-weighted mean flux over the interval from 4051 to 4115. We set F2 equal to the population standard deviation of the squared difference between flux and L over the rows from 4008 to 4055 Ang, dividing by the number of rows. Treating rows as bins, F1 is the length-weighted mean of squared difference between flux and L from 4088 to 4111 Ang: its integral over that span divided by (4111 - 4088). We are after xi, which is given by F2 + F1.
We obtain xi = 0.8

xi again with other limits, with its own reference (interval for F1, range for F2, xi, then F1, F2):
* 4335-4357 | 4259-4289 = 3.5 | 2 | 1.6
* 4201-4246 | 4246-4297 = 9.4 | 7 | 2.0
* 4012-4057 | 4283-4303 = 2.7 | 0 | 2.3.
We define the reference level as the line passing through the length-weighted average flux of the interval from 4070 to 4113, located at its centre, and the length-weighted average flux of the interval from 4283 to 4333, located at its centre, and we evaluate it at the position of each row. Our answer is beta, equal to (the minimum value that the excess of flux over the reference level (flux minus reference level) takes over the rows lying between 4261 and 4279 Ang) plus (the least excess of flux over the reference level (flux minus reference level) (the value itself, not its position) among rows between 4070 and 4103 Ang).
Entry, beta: -1.8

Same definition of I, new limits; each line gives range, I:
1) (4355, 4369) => 4367.71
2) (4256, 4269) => 4268.29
